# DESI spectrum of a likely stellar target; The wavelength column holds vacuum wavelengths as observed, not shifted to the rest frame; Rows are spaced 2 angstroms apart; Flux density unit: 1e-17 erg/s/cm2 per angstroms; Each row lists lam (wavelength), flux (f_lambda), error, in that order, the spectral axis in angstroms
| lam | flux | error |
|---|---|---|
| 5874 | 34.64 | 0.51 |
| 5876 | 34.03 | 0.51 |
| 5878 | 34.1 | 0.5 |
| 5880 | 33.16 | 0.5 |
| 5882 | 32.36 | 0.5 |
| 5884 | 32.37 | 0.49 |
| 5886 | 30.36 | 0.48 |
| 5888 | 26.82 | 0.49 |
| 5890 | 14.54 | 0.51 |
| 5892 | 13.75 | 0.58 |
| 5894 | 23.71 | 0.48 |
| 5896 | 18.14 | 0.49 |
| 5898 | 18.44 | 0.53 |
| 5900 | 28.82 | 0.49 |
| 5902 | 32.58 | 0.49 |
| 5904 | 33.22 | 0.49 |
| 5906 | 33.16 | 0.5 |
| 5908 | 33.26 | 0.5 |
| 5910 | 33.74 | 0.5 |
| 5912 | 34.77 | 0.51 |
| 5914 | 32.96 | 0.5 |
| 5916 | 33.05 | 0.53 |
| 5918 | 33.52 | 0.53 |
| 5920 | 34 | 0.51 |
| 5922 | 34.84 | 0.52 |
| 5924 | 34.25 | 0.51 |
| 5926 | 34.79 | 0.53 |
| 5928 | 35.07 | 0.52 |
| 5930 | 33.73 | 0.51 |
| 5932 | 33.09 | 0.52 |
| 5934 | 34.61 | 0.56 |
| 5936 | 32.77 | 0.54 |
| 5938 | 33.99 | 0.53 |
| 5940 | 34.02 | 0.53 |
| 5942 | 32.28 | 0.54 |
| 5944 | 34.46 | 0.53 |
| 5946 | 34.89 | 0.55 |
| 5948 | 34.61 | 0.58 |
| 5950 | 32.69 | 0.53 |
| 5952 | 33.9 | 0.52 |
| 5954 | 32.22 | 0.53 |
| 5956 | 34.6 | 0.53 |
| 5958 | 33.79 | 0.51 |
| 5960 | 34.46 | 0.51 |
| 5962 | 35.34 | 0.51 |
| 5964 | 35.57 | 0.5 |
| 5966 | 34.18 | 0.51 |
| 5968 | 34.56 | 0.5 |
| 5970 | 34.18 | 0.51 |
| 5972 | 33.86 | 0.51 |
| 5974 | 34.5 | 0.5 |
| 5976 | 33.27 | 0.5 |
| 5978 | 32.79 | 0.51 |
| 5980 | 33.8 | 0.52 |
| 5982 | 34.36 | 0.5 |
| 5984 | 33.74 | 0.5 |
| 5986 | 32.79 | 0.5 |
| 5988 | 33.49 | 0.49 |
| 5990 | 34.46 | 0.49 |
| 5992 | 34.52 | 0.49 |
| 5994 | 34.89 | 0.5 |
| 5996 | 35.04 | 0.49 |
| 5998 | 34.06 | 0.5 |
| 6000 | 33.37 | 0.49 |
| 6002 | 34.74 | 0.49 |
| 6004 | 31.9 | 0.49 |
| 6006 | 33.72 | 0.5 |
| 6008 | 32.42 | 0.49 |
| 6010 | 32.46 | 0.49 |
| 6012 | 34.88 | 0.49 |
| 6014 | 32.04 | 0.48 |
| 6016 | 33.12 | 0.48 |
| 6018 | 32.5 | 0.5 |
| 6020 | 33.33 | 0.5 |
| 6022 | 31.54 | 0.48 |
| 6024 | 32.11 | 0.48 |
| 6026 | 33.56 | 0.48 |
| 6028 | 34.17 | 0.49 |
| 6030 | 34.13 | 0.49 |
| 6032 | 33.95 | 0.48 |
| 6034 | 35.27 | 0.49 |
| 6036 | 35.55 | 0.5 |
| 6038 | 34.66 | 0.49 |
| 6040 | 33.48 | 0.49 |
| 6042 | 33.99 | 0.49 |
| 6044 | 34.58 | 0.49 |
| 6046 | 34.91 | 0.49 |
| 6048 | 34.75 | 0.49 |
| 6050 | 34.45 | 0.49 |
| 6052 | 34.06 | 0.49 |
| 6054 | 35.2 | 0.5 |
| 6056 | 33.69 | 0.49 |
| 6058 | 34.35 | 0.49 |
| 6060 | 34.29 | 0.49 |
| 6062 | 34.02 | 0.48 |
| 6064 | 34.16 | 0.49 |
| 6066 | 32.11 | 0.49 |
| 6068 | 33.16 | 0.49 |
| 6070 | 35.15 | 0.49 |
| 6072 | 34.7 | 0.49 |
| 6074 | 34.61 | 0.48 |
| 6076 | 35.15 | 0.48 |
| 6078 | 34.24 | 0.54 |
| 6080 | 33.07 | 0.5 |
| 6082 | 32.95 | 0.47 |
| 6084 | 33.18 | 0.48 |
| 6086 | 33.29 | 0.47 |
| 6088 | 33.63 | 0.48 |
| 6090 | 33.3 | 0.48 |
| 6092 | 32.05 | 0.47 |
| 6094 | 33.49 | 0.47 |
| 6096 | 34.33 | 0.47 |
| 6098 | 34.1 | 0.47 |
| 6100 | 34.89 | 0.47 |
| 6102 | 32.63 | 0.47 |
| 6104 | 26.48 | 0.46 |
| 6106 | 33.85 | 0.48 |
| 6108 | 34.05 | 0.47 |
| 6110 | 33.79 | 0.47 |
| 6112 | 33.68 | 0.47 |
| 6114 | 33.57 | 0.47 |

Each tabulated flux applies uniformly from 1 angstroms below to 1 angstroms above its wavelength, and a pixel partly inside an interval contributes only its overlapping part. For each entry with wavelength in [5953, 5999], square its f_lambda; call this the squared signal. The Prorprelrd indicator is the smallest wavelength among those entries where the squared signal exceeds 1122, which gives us 5956 angstroms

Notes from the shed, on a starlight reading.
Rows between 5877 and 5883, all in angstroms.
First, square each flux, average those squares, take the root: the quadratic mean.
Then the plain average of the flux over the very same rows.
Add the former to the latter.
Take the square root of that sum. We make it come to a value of 8.15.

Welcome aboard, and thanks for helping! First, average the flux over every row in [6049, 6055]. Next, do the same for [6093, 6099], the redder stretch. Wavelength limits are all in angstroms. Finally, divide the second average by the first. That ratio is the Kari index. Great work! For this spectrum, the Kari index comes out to 0.98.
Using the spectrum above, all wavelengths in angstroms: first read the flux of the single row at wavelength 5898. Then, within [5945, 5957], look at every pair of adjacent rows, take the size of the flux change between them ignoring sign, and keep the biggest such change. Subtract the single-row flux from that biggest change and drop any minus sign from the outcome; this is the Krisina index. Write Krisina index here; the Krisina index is 16.1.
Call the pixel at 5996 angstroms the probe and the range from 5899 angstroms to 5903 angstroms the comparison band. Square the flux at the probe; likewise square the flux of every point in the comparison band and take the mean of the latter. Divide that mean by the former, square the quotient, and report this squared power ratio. 0.59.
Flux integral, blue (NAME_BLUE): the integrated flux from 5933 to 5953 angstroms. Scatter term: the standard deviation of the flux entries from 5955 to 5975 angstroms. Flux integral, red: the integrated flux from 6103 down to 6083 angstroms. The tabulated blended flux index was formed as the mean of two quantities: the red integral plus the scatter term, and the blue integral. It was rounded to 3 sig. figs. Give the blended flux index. 673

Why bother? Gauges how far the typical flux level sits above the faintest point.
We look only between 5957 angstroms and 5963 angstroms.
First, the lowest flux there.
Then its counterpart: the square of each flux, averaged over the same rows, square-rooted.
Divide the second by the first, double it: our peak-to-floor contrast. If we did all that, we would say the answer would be 2.04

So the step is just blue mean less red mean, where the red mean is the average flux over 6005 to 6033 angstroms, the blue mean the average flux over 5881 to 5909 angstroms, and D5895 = -7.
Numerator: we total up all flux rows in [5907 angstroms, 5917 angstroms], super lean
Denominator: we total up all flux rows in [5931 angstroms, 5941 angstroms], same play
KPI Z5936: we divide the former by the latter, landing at 1.00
